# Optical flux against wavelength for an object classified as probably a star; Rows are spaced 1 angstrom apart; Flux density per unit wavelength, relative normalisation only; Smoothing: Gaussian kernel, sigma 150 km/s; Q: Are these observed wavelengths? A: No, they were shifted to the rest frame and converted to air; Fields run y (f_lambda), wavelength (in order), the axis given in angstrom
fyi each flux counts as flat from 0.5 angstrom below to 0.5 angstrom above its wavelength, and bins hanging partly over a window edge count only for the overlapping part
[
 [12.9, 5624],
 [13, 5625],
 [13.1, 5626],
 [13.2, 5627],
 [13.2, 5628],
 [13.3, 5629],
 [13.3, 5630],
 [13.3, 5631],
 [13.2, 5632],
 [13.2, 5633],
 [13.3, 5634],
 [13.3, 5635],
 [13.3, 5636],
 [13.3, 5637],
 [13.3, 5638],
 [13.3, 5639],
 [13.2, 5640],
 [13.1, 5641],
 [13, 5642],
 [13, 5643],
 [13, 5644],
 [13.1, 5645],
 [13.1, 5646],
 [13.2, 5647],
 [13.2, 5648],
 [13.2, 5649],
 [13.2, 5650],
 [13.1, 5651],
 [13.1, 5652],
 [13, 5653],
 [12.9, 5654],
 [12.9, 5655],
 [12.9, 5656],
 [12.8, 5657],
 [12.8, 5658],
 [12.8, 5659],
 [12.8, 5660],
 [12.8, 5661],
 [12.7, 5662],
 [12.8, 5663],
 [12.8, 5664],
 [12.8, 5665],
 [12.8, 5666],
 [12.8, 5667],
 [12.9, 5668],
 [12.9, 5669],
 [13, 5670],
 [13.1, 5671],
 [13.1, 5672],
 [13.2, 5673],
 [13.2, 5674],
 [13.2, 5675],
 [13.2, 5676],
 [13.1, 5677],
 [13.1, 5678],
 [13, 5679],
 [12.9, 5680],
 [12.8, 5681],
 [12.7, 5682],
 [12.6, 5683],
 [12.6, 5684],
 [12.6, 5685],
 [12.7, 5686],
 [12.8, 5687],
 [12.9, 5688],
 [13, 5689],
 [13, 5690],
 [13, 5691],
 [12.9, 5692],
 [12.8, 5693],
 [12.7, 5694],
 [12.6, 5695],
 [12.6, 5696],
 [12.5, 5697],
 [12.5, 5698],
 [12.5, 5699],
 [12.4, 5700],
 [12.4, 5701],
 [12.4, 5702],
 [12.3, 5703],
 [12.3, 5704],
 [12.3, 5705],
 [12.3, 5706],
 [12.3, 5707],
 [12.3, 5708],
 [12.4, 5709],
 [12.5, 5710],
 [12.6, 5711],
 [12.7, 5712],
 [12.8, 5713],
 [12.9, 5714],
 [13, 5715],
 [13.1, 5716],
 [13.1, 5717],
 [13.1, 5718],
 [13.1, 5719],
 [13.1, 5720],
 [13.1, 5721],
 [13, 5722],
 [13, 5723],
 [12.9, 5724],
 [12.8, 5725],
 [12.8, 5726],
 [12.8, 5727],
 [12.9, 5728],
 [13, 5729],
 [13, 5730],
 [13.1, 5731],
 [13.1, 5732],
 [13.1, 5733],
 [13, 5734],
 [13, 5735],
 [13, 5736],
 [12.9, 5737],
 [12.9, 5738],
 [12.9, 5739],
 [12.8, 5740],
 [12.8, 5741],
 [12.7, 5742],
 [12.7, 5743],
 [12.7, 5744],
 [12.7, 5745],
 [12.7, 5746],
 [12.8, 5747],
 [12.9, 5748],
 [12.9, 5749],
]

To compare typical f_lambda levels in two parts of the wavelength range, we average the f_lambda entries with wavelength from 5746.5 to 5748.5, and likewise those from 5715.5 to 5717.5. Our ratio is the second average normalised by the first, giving 1.02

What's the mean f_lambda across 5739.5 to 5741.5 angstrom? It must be 12.8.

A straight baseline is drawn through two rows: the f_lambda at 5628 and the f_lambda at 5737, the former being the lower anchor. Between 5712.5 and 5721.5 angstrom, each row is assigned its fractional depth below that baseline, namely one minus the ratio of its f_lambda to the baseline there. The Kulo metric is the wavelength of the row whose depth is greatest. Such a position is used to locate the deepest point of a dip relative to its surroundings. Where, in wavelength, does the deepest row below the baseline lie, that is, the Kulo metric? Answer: 5713 angstrom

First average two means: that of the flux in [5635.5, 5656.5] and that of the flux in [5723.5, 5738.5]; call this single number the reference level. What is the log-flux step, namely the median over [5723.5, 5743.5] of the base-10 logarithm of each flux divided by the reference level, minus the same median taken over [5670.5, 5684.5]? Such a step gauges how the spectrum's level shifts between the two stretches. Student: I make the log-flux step -0.007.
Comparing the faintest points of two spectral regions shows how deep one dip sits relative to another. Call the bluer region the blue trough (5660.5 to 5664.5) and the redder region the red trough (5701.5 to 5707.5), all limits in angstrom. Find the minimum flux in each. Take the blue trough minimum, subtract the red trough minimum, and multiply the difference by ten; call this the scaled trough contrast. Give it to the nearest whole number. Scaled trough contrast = 4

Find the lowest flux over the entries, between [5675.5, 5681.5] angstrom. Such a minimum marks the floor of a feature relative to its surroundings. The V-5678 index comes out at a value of 12.8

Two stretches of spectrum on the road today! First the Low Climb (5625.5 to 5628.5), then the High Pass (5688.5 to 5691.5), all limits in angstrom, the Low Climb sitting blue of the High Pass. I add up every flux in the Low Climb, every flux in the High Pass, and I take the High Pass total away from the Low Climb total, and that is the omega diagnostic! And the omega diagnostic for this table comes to 0.5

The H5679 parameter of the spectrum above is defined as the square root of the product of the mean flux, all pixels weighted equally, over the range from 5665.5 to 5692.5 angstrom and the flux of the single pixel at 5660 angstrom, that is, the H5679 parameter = 12.9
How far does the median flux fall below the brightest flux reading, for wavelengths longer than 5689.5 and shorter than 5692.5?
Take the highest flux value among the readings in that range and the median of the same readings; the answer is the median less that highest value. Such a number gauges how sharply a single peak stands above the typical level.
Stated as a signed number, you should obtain 0.00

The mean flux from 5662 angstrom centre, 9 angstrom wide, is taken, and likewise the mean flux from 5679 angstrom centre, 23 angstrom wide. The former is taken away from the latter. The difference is 0.15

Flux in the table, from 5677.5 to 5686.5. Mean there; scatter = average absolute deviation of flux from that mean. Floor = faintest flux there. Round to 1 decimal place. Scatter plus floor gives 12.8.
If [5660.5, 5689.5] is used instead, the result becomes 12.8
